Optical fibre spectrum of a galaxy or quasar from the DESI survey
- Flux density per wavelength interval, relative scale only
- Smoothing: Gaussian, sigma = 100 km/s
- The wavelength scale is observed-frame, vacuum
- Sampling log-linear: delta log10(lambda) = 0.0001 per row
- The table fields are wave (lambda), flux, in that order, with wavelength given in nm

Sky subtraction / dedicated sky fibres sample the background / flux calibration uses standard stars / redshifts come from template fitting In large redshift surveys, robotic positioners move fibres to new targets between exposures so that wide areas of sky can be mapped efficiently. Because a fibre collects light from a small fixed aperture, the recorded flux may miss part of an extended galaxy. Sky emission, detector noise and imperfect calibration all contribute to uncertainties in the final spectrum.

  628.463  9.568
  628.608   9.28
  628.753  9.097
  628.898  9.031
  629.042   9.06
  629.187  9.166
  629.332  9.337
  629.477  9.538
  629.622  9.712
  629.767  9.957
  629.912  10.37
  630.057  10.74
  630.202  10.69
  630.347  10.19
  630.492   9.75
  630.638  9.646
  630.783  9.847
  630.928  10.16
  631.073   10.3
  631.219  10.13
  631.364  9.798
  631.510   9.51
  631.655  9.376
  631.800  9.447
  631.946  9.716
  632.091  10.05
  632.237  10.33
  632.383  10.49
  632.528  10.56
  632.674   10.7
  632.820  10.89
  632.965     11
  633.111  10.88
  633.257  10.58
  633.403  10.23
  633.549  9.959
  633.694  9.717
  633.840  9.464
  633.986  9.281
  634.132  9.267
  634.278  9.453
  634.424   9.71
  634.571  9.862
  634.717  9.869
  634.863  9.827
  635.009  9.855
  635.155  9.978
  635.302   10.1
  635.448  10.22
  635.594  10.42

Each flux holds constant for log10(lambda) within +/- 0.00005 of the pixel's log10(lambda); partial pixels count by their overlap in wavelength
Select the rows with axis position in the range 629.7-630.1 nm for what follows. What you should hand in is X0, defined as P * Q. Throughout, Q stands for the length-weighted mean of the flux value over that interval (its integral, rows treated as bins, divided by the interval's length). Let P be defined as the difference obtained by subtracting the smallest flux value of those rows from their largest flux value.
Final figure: 8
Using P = 0.8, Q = 10.3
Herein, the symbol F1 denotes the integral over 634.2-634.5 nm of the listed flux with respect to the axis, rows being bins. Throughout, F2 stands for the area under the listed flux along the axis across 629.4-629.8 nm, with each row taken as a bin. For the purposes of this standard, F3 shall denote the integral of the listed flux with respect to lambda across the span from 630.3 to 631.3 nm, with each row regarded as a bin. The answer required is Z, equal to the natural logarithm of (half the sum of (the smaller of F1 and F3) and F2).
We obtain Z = 1.22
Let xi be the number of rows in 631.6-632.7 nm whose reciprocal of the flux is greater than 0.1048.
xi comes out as 2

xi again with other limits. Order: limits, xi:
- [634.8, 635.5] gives 0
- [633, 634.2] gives 3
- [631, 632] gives 3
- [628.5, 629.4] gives 6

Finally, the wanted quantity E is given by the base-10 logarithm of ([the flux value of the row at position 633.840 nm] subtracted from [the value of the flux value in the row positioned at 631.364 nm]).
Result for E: -0.48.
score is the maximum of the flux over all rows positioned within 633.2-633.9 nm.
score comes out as 10.58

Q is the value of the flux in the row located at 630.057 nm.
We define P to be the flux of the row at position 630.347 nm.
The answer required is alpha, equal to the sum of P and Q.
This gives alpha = 20.9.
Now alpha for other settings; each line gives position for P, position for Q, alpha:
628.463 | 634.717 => 19.4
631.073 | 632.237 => 20.6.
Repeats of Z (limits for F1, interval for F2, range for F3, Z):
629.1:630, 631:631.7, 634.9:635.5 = 1.86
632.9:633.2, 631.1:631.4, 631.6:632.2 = 1.14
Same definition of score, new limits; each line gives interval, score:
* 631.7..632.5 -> 10.49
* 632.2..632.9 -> 10.89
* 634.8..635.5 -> 10.22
